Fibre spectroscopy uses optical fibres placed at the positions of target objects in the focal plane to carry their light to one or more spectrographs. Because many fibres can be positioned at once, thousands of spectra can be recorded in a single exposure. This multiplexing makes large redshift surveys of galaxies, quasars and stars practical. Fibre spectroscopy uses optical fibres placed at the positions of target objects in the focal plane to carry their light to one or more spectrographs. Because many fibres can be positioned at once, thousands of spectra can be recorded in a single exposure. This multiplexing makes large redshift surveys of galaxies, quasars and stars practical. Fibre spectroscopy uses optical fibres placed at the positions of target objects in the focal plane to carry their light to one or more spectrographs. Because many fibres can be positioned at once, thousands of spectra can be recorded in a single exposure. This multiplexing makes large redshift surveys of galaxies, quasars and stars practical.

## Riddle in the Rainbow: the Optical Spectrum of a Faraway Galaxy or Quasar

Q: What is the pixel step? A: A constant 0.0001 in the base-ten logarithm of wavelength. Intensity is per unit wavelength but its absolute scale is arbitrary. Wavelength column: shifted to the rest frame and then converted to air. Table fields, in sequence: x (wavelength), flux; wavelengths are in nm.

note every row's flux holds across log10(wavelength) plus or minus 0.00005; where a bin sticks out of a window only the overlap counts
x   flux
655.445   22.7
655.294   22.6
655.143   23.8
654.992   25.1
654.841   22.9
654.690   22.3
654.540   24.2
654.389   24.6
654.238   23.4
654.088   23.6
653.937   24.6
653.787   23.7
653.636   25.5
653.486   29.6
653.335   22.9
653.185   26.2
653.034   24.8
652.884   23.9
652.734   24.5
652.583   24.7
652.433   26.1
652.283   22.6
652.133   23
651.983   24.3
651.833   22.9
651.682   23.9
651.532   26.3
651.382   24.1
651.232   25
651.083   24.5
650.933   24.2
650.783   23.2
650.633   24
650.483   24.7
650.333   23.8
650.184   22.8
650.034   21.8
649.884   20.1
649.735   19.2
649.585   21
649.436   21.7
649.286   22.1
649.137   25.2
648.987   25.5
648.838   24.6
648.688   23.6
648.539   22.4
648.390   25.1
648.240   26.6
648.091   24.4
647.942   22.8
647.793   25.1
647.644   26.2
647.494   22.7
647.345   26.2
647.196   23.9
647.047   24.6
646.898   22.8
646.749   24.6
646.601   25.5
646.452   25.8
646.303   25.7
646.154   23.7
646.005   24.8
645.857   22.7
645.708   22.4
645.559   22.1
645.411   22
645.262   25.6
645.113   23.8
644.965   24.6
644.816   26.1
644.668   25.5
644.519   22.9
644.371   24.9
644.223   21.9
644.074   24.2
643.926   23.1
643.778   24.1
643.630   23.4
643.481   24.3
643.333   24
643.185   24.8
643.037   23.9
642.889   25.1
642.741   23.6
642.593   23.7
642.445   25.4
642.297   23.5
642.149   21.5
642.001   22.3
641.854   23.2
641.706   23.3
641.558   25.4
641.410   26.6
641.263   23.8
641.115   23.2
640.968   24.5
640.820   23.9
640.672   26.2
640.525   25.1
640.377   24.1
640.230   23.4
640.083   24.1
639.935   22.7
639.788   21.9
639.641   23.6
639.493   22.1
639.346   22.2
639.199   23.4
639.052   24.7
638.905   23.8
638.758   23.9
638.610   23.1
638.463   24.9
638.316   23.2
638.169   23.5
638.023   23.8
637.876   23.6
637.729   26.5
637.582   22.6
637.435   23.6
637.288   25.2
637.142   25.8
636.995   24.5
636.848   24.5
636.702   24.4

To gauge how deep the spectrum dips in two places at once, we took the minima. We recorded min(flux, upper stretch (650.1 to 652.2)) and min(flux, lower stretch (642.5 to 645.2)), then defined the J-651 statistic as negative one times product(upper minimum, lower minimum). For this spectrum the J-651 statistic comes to -499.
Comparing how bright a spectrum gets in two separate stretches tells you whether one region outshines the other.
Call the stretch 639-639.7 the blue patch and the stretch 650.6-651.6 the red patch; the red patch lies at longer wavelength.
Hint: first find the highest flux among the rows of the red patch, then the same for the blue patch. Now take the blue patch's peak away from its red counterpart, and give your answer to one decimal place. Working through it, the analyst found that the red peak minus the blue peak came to 1.6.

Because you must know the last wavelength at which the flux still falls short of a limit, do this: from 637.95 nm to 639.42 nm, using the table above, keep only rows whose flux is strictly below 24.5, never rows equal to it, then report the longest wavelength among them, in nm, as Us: 639.346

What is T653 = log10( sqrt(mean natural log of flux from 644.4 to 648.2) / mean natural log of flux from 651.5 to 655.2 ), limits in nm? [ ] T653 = -0.252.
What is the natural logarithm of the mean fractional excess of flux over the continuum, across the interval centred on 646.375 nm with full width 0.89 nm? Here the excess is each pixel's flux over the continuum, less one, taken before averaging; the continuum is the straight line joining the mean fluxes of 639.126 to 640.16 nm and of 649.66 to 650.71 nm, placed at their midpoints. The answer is -2.2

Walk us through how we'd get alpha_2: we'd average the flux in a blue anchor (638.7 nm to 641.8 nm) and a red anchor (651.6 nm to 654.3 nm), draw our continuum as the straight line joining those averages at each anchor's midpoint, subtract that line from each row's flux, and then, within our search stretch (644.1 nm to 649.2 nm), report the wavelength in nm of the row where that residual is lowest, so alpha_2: 644.223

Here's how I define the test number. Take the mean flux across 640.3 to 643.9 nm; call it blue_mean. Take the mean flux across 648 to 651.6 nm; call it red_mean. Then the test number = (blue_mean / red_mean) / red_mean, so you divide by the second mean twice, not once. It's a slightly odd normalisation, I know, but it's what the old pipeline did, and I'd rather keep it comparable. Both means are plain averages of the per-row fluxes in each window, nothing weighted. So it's 0.0434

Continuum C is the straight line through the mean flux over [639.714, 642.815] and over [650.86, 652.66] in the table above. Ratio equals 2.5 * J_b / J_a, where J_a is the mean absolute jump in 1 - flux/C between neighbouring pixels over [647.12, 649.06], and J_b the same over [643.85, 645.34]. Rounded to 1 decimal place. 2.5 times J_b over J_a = 2.2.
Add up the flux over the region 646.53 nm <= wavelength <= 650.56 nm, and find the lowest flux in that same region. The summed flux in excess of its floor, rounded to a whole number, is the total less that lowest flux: 620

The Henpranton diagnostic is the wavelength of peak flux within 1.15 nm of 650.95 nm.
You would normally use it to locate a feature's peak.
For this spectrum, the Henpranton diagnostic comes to 651.532 nm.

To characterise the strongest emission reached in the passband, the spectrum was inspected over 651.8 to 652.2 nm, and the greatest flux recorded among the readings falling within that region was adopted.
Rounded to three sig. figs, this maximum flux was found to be 24.3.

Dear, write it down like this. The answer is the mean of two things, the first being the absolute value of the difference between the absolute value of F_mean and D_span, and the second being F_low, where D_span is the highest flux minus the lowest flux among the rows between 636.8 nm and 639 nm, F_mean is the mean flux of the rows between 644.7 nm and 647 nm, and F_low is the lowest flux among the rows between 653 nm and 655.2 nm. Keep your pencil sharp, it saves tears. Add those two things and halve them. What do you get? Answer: 21.3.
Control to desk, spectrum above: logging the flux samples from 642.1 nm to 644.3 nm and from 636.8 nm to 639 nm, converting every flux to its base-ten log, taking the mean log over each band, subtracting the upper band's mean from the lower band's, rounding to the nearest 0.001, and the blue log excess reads 0.007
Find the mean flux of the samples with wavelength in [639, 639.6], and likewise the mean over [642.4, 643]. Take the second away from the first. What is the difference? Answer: -1.3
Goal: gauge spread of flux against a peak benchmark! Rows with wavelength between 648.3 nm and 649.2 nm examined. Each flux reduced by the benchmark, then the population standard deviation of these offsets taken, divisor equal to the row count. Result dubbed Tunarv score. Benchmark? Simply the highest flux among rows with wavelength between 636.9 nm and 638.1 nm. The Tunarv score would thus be 1.08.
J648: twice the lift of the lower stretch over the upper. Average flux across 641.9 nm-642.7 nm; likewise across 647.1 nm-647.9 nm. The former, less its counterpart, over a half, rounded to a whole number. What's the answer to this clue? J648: -3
